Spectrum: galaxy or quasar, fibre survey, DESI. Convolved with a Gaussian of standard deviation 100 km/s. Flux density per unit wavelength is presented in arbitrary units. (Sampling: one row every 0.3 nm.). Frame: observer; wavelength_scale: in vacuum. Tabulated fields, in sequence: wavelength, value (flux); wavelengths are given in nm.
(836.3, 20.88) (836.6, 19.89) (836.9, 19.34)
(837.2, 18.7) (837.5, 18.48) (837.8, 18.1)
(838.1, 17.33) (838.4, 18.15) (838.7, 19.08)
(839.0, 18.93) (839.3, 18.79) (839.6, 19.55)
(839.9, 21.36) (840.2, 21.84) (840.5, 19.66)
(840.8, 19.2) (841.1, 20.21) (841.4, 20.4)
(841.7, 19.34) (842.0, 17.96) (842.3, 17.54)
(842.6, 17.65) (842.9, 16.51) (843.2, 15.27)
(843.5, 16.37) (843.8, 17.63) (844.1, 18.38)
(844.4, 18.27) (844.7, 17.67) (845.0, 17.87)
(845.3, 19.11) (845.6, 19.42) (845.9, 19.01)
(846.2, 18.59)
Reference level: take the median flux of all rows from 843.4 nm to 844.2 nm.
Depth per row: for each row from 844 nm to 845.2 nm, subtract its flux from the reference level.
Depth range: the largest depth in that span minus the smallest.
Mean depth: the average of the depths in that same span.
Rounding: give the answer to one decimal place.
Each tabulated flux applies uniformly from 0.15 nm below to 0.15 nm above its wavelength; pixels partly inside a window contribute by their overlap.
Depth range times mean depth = -0.3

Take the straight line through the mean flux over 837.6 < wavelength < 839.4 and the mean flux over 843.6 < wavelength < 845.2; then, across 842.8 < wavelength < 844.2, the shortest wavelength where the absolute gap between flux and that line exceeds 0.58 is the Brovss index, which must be 842.9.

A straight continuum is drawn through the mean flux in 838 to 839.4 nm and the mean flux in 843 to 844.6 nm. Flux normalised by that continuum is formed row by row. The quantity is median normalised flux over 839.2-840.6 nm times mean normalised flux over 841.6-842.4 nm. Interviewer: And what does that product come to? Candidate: 1.13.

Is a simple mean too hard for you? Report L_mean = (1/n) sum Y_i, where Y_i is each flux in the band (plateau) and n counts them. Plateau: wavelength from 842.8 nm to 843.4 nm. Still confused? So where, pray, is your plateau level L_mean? 15.9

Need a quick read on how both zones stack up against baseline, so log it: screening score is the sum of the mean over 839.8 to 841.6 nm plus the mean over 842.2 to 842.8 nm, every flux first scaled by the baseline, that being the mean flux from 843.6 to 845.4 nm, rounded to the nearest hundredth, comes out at 2.10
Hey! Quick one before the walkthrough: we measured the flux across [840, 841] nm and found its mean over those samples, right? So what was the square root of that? 4.50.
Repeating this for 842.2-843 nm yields 4.15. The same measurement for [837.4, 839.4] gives 4.29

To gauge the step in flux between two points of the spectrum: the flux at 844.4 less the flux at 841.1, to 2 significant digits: -1.9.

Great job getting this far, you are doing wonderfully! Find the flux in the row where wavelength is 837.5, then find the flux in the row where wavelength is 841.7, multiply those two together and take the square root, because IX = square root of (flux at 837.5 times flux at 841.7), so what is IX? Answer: 18.9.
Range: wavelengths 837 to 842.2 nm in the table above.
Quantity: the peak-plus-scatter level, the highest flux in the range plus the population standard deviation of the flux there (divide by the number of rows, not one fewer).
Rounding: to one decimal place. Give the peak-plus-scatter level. 23.0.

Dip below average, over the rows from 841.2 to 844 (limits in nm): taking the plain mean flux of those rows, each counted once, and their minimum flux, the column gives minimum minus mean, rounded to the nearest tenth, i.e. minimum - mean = -2.4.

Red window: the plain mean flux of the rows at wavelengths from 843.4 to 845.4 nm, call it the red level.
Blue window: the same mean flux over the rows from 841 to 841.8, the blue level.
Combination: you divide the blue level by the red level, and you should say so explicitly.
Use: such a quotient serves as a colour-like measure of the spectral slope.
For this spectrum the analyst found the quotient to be 1.12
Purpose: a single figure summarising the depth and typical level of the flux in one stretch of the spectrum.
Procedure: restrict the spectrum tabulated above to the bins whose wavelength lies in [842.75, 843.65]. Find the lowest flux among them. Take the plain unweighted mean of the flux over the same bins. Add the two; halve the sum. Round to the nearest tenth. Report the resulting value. 15.7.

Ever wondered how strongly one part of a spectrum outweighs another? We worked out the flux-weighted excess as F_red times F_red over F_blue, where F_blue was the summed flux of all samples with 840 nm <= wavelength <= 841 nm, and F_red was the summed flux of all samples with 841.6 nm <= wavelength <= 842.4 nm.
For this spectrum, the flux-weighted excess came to 50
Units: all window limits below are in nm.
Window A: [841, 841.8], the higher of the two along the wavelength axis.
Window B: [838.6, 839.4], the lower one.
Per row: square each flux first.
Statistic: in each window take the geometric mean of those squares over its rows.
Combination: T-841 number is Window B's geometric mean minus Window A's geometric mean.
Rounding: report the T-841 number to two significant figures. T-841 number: -41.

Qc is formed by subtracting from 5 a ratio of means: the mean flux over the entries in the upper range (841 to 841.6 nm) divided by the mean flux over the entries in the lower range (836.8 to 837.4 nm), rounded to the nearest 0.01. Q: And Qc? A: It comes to 3.93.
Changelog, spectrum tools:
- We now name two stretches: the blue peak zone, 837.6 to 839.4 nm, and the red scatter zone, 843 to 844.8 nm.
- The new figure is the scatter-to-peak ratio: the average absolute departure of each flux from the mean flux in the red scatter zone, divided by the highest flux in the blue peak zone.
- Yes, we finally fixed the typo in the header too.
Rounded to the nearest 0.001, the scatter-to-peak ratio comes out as 0.050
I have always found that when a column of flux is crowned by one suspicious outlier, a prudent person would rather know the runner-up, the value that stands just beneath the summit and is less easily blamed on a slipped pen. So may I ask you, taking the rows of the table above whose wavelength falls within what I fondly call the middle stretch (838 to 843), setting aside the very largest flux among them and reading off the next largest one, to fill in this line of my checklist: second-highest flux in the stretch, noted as 21.36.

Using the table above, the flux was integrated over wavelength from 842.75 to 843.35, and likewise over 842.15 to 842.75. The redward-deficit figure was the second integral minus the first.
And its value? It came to 1.0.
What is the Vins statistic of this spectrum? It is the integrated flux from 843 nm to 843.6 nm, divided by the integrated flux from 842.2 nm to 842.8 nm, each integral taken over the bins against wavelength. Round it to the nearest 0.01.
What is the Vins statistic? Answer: 0.90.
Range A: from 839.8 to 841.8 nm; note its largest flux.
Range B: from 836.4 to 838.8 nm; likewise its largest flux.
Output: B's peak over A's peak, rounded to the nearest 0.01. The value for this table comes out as 0.91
